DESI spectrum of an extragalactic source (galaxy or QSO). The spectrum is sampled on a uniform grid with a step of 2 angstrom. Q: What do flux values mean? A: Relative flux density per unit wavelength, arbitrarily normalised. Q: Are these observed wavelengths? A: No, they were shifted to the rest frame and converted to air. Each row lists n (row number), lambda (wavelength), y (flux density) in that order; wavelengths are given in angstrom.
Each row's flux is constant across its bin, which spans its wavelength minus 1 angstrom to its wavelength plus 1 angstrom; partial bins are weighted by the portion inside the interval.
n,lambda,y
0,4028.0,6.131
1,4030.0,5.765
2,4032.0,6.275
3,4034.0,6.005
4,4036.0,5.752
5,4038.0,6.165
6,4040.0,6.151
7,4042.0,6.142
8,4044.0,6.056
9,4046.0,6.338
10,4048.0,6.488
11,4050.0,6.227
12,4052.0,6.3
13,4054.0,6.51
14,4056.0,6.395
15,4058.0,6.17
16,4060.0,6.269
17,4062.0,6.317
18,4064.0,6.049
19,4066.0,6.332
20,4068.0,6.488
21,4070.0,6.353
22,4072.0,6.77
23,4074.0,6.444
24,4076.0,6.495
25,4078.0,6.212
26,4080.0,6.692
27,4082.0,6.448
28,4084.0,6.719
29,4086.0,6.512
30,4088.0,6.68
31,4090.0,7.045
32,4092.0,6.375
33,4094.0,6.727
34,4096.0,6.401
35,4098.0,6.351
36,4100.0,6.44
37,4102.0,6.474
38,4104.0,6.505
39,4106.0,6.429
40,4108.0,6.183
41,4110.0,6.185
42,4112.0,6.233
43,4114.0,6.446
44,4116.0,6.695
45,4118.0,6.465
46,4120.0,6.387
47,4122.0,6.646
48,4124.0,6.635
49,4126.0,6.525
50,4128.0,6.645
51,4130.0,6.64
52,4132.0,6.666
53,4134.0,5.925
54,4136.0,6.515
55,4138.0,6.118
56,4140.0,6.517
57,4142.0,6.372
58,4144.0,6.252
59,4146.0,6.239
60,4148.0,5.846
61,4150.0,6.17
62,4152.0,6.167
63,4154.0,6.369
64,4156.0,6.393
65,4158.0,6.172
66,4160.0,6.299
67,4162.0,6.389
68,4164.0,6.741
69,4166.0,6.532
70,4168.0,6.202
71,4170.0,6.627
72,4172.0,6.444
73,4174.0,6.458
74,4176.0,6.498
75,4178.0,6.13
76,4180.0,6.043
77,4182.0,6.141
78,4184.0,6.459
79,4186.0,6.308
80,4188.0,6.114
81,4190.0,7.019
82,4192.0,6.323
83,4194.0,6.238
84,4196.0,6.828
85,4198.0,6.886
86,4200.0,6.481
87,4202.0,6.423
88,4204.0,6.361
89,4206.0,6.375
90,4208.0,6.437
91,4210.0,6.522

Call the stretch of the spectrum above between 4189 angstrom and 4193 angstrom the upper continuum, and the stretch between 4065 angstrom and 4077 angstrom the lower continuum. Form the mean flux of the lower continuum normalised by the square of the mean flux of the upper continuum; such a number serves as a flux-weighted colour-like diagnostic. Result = 0.146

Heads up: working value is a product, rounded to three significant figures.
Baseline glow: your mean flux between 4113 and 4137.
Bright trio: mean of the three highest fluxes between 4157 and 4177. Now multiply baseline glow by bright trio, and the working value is 43.2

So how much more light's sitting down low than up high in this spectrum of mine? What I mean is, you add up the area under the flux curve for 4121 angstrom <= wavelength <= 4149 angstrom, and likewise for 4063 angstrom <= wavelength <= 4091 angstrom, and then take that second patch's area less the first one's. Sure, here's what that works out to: 3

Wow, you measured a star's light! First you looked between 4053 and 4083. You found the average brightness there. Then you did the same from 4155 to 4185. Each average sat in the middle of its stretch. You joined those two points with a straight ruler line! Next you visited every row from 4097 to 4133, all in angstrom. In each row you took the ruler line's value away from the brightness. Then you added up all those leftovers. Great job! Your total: 1.6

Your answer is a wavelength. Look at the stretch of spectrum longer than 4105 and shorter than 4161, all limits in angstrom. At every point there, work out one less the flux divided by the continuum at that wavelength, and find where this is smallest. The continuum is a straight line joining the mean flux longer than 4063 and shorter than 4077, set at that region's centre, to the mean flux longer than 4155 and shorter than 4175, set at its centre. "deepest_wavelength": 4116.0 angstrom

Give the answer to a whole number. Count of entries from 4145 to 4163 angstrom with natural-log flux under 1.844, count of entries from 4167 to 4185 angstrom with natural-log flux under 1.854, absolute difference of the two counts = 2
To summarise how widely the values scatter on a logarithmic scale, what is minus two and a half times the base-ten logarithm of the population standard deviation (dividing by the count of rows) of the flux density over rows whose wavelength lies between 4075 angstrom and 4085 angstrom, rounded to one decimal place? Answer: 1.8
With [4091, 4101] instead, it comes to 2.2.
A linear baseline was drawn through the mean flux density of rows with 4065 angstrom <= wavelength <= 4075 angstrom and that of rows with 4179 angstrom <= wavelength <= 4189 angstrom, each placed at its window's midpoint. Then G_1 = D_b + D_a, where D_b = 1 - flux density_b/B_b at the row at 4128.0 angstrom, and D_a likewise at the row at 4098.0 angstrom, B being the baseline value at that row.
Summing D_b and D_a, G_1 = -0.04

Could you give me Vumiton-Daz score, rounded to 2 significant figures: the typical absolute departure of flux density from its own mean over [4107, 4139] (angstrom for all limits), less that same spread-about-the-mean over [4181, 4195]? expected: -0.015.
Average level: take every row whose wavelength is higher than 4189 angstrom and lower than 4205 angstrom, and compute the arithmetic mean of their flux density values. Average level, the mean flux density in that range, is 6.57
